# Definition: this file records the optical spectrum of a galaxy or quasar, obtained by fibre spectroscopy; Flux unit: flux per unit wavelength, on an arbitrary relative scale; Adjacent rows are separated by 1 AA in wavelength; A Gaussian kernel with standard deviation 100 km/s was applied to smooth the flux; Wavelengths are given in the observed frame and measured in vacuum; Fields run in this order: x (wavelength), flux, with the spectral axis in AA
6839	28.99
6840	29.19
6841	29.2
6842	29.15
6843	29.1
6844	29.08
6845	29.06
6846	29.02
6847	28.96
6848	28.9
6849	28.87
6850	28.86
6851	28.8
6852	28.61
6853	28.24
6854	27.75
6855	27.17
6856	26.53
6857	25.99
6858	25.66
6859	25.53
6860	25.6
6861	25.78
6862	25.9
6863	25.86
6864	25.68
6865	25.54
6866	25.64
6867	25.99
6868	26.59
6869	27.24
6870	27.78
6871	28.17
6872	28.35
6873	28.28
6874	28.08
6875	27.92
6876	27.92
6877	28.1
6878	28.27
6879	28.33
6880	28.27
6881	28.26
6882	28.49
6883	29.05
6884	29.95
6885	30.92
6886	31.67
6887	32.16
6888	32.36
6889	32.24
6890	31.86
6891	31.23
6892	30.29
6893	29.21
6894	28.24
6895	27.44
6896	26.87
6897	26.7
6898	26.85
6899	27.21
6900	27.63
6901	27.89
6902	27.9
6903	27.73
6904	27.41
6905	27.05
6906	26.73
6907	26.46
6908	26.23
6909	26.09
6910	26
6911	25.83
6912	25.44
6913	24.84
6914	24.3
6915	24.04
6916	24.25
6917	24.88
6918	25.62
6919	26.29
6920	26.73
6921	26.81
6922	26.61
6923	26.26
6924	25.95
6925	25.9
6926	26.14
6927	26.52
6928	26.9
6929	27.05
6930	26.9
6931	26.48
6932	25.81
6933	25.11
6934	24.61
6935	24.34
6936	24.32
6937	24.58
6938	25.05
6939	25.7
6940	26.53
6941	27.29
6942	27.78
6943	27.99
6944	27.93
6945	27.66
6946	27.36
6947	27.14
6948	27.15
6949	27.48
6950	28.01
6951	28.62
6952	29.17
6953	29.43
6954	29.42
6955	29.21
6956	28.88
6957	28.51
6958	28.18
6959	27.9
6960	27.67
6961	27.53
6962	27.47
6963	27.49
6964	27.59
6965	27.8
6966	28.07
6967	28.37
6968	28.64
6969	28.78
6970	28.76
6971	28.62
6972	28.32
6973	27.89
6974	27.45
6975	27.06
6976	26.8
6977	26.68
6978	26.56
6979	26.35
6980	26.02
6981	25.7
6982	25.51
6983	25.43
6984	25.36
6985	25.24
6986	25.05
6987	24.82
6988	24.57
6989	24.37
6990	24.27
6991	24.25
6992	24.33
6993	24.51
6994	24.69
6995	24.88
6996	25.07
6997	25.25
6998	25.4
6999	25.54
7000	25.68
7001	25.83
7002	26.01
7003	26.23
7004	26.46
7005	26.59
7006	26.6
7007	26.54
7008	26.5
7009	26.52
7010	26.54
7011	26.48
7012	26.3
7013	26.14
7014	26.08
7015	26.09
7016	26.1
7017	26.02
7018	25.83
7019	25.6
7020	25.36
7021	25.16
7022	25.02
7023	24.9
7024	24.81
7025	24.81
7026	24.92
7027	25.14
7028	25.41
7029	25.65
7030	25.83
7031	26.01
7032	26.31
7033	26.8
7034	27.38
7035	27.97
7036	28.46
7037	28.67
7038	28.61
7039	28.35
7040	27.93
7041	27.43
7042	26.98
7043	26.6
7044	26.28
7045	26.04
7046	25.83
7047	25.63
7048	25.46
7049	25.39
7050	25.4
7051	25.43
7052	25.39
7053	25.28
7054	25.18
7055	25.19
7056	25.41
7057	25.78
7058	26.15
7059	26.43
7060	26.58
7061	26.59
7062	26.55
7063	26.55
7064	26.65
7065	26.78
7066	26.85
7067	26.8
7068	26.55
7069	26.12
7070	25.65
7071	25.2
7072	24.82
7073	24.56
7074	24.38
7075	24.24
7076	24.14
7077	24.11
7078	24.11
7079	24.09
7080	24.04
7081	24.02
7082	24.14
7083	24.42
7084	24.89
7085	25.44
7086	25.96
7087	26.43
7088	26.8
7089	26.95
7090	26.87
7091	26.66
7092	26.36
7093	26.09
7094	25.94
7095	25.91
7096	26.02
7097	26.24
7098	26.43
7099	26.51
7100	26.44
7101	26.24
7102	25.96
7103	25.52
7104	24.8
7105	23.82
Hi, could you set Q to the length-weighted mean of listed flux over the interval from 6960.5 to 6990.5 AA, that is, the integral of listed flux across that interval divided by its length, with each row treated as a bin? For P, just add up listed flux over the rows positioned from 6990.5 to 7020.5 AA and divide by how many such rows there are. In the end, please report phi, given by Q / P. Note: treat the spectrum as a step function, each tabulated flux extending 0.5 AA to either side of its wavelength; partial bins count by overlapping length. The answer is 1.04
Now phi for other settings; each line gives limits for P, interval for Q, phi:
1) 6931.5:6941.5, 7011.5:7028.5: 1.01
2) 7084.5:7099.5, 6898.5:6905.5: 1.05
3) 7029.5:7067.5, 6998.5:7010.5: 0.99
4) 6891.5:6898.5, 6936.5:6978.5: 0.99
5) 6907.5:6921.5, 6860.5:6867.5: 1.01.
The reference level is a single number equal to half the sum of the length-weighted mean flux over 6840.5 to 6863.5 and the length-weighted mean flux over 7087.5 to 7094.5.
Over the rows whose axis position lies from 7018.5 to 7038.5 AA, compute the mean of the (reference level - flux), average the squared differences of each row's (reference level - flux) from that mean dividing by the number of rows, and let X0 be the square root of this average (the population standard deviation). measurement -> 1.3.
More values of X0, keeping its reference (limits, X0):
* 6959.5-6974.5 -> 0.5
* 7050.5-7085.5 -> 1.0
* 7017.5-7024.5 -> 0.3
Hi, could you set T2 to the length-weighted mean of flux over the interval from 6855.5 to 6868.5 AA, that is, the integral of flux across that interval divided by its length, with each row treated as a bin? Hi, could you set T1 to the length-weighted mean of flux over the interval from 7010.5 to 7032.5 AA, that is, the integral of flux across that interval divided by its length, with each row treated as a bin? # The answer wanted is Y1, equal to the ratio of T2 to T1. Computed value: 1.01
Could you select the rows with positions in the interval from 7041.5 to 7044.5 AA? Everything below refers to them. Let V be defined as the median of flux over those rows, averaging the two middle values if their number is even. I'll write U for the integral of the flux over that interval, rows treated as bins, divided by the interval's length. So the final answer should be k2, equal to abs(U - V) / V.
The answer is 0.0008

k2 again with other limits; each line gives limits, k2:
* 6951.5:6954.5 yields 0.0027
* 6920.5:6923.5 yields 0.0019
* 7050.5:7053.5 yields 0.0009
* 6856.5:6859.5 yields 0.0026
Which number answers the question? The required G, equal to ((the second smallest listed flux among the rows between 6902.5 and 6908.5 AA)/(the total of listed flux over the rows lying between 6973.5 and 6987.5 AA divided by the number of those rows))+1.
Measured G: 2.02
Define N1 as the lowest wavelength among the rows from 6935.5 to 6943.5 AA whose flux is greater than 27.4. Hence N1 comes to 6942 AA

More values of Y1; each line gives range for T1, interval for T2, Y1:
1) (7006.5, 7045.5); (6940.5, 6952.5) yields 1.06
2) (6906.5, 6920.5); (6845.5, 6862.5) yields 1.08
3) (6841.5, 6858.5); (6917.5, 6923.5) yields 0.94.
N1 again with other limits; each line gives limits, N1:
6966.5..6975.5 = 6967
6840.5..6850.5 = 6841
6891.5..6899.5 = 6892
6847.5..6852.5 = 6848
